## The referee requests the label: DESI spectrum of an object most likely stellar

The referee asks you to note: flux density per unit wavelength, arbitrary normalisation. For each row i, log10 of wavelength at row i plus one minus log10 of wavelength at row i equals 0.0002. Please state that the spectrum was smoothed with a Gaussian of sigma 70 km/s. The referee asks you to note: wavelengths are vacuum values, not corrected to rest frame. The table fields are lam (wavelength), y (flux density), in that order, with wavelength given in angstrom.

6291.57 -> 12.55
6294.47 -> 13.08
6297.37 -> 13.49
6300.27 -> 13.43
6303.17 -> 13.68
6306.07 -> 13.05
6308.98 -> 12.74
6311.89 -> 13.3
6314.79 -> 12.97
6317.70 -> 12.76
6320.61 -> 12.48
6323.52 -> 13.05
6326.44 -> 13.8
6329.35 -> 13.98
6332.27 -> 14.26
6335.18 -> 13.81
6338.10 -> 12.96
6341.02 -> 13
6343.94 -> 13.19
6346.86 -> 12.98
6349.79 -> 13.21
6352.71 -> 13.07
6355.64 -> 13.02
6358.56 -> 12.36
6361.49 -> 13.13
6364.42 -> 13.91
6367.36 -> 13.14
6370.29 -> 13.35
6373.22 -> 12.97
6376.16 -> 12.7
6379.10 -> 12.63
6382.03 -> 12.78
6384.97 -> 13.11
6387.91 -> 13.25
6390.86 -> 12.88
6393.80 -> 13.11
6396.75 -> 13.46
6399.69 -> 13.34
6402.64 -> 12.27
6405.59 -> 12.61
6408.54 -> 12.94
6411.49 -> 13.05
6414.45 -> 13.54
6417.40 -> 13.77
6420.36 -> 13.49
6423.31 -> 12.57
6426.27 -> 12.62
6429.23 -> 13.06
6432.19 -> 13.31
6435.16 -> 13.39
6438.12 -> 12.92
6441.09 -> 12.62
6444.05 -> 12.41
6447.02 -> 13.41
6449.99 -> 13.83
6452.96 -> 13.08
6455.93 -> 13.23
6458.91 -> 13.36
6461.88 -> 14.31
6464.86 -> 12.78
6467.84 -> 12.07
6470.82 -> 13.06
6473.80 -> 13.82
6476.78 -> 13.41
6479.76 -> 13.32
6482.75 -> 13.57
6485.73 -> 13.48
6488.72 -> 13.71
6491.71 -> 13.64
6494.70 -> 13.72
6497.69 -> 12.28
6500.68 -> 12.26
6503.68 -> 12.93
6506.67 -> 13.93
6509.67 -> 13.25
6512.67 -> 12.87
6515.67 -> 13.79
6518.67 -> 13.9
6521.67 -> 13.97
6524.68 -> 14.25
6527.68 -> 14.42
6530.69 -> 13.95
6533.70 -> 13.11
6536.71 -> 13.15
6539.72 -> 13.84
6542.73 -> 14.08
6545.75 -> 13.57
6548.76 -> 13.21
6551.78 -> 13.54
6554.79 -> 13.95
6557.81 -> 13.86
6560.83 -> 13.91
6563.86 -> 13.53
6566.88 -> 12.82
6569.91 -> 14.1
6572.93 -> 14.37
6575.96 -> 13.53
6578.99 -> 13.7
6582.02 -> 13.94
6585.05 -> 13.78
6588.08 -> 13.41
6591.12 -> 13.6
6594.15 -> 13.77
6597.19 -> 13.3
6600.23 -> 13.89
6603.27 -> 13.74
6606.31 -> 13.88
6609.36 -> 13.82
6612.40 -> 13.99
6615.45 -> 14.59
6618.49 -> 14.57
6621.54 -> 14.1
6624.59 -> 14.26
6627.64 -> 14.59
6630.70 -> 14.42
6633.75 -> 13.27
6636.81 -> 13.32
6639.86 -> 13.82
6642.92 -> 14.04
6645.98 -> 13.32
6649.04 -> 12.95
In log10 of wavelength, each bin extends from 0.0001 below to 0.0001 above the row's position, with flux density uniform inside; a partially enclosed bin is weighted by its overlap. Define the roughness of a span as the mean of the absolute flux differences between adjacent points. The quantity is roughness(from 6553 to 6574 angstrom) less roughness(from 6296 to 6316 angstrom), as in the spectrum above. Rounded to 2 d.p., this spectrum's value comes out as 0.11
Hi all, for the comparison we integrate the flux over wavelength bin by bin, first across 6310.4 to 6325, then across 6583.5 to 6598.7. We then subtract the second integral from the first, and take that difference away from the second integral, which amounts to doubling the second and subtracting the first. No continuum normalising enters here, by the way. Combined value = 224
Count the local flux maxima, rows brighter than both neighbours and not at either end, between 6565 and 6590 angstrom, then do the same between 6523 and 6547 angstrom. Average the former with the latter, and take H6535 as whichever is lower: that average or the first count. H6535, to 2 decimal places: 2.00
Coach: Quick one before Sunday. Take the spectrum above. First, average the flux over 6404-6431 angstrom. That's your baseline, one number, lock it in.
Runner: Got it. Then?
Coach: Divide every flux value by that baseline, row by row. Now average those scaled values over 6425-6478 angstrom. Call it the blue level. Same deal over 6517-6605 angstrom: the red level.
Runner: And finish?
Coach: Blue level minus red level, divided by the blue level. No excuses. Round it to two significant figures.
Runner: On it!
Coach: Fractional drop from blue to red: -0.044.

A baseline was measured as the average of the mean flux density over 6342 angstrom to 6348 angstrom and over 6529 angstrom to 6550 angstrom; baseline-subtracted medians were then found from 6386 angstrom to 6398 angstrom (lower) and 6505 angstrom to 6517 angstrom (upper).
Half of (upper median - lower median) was 0.17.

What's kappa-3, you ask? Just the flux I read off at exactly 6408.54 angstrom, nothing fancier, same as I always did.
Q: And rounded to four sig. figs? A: 12.94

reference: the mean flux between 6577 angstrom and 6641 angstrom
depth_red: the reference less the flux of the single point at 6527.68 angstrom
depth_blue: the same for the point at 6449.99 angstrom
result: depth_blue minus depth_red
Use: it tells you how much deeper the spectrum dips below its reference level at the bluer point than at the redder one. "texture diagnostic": 0.59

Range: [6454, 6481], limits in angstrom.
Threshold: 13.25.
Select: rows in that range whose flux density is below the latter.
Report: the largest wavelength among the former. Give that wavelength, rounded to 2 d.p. 6470.82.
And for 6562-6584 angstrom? 6566.88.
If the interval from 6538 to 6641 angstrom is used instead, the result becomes 6566.88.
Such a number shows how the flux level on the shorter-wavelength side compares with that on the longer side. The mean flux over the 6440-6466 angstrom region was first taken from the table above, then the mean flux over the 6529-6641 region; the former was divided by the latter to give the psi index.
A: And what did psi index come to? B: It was 0.96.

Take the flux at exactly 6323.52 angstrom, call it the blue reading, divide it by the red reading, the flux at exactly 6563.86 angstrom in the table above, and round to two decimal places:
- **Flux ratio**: 0.96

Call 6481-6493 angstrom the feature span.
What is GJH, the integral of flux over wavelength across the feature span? 163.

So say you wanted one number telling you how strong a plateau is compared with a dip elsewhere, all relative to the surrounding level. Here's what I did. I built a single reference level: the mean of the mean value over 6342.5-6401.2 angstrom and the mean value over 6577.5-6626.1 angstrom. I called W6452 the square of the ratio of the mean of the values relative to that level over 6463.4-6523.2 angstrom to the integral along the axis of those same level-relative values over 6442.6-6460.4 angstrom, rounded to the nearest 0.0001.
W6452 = 0.0032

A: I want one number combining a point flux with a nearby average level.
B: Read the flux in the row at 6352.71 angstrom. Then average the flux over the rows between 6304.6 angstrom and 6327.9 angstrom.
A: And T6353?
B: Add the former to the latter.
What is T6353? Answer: 26.1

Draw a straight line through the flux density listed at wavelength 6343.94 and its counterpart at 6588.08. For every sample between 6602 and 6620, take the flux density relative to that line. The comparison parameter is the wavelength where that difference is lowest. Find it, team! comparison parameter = 6603.27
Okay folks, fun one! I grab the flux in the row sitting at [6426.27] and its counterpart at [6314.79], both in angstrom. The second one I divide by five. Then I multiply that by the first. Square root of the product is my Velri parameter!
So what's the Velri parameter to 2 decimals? 5.72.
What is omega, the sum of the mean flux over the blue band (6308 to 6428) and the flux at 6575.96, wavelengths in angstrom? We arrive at 26.6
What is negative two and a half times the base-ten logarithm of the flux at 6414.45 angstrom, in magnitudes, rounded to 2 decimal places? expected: -2.83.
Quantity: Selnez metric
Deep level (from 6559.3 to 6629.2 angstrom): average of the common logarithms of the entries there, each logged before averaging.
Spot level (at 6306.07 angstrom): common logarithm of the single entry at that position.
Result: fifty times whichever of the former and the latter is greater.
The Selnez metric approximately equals 57.1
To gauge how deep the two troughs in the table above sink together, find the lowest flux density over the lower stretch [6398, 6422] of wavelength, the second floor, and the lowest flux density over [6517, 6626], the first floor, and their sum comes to 25.1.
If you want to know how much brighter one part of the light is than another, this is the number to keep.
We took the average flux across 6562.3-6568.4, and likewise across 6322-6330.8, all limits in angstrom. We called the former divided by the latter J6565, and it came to 0.97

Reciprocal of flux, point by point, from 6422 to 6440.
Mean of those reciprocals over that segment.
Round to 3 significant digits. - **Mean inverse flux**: 0.0771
